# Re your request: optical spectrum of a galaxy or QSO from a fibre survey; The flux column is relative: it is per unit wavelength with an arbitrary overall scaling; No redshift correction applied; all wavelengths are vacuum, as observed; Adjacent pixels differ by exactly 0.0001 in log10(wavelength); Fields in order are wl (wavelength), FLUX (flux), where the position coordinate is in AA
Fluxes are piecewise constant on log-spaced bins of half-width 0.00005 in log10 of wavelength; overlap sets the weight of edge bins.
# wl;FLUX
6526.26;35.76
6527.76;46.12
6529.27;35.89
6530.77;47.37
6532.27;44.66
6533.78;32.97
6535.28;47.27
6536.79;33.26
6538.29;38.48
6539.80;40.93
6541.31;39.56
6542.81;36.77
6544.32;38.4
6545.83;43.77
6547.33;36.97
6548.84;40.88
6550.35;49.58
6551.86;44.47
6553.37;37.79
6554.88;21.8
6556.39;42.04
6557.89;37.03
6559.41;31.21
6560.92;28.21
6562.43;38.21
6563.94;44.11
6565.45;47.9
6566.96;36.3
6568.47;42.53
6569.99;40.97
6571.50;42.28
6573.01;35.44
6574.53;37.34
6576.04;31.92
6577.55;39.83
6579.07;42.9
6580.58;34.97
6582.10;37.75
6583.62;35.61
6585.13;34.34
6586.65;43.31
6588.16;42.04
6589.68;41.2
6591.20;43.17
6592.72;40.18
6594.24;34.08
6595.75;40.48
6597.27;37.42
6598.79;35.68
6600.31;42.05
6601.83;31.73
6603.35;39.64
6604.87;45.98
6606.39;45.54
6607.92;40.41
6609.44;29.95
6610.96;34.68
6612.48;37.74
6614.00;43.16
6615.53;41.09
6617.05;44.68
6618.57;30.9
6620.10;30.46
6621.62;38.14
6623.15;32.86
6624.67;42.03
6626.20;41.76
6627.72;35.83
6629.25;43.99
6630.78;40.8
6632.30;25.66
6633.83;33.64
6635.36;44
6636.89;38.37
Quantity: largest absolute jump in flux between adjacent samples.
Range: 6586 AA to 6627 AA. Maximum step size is 14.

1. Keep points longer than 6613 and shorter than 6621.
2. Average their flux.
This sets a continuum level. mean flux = 38.1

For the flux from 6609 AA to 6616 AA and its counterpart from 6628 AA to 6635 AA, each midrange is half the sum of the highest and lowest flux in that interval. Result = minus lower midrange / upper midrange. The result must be -1.05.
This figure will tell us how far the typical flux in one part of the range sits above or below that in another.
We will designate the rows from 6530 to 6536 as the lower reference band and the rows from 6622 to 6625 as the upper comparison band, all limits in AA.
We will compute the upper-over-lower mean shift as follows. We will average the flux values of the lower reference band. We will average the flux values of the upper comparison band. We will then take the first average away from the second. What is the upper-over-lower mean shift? -6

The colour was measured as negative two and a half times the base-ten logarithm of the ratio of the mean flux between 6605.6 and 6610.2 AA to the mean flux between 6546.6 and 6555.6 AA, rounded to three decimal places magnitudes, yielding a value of -0.001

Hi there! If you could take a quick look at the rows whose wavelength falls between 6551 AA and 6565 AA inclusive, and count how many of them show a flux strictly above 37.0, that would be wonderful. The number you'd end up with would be 6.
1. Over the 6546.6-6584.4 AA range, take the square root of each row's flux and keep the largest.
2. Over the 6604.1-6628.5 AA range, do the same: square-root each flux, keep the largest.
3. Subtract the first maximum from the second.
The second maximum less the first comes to -0.26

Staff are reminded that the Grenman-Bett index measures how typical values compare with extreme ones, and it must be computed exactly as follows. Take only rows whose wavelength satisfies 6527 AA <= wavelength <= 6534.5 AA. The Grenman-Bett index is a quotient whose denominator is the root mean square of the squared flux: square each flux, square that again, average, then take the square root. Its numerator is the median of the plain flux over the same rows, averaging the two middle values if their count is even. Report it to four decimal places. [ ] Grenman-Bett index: 0.0247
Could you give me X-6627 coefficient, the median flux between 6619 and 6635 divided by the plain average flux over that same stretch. 1.01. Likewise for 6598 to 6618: 1.03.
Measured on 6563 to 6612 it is 1.02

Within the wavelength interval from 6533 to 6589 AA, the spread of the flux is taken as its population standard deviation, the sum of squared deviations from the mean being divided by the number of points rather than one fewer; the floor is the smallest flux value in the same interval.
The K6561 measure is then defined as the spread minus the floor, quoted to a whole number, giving -16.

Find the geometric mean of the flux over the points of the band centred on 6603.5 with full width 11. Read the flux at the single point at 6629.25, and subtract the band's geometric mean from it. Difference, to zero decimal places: 4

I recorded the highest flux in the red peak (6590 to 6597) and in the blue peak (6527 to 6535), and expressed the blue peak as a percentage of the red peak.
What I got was 110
